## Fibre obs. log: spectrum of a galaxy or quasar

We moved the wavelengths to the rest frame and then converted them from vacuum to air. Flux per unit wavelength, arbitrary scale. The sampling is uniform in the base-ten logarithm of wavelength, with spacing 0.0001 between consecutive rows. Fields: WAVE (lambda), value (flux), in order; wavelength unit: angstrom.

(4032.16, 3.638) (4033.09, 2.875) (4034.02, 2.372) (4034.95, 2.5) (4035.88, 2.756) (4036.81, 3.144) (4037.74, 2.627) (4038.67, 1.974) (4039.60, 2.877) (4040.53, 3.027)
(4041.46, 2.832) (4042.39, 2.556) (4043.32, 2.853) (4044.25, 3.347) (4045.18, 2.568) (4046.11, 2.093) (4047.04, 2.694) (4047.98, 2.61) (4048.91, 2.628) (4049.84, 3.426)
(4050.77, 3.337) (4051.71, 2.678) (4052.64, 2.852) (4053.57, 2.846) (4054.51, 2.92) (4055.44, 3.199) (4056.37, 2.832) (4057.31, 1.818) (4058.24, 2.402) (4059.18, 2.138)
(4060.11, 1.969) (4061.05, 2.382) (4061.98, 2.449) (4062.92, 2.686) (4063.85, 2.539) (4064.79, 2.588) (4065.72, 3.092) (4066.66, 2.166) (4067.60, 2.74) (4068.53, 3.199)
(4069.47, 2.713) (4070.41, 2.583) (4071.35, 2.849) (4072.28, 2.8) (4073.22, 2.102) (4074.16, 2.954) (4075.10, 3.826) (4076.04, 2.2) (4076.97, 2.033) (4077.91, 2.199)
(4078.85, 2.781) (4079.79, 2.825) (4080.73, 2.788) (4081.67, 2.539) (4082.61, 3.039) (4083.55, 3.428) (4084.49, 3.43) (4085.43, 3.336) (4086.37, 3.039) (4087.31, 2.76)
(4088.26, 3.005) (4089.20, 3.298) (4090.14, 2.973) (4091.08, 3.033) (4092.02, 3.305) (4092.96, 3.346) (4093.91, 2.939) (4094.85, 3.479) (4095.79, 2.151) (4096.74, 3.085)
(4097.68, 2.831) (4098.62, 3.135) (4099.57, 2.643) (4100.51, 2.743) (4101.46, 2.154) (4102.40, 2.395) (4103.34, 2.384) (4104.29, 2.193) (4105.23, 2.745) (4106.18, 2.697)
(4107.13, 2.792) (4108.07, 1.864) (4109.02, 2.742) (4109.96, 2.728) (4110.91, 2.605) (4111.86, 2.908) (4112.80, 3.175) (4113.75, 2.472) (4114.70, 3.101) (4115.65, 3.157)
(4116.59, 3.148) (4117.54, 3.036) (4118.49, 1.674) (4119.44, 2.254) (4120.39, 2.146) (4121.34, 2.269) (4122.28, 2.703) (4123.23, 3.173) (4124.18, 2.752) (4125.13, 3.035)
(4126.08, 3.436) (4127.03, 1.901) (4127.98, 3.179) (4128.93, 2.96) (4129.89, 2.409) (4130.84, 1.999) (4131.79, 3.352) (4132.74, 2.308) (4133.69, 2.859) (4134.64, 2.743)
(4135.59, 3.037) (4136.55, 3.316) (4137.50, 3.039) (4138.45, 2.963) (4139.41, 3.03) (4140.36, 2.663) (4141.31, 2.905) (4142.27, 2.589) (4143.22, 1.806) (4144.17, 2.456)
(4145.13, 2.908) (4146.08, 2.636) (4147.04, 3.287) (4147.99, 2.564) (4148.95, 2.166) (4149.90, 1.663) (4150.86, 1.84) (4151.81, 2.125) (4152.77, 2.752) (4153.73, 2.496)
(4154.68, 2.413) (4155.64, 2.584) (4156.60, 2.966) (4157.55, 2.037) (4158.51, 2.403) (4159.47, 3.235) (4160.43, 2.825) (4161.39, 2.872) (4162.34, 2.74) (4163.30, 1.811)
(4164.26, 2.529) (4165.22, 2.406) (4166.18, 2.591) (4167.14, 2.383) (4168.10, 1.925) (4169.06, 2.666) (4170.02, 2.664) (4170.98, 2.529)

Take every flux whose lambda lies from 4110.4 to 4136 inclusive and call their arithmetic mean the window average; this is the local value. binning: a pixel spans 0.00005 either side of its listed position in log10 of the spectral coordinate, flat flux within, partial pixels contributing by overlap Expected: 2.73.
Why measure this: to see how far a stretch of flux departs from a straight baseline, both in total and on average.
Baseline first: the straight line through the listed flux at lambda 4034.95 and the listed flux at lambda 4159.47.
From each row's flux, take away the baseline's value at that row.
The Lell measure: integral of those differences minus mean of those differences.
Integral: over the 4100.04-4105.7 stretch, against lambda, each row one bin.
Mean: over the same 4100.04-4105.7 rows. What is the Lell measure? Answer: -2.2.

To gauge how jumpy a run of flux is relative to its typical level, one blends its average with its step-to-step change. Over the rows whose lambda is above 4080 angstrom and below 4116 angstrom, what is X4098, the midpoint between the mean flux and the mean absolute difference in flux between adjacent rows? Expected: 1.60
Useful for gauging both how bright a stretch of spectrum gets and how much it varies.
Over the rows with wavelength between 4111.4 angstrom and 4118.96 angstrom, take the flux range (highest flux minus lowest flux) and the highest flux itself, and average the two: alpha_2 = 2.3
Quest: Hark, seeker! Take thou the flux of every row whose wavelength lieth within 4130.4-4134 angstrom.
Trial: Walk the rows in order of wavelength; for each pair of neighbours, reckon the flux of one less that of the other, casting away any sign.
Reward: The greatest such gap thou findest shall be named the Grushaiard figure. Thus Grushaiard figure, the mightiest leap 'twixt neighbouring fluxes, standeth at 1.4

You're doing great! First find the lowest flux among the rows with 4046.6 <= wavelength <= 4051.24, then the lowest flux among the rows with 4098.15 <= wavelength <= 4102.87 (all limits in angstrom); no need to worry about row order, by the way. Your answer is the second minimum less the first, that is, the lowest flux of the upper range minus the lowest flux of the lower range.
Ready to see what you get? -0.5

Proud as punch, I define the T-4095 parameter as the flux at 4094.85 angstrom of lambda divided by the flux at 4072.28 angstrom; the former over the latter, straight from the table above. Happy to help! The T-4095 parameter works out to 1.24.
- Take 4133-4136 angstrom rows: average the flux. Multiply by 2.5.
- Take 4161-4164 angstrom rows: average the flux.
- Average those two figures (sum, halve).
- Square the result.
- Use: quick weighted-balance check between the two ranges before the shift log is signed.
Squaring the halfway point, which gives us 23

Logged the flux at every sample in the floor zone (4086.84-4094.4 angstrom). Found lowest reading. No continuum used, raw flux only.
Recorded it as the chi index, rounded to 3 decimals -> 2.760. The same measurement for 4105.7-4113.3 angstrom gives 1.864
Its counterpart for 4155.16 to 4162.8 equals 2.037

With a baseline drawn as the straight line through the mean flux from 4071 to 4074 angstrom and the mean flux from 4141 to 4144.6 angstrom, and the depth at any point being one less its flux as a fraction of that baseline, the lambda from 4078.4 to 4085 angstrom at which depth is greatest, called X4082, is 4081.67 angstrom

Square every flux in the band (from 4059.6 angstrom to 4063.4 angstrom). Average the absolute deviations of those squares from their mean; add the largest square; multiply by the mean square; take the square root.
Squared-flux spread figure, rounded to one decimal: 6.8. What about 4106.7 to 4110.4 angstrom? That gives 7.8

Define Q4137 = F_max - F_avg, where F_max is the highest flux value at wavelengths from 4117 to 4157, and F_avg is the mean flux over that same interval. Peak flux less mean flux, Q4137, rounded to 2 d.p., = 0.81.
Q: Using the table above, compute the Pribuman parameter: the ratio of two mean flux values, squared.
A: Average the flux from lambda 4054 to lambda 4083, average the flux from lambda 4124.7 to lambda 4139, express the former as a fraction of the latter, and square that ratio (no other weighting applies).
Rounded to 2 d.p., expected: 0.86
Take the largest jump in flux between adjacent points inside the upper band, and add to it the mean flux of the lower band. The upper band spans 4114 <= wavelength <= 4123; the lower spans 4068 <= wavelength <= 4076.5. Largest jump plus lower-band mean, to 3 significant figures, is 4.16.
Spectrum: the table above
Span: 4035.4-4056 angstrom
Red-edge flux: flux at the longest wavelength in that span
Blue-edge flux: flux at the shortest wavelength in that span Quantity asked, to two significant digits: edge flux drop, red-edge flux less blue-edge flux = 0.44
